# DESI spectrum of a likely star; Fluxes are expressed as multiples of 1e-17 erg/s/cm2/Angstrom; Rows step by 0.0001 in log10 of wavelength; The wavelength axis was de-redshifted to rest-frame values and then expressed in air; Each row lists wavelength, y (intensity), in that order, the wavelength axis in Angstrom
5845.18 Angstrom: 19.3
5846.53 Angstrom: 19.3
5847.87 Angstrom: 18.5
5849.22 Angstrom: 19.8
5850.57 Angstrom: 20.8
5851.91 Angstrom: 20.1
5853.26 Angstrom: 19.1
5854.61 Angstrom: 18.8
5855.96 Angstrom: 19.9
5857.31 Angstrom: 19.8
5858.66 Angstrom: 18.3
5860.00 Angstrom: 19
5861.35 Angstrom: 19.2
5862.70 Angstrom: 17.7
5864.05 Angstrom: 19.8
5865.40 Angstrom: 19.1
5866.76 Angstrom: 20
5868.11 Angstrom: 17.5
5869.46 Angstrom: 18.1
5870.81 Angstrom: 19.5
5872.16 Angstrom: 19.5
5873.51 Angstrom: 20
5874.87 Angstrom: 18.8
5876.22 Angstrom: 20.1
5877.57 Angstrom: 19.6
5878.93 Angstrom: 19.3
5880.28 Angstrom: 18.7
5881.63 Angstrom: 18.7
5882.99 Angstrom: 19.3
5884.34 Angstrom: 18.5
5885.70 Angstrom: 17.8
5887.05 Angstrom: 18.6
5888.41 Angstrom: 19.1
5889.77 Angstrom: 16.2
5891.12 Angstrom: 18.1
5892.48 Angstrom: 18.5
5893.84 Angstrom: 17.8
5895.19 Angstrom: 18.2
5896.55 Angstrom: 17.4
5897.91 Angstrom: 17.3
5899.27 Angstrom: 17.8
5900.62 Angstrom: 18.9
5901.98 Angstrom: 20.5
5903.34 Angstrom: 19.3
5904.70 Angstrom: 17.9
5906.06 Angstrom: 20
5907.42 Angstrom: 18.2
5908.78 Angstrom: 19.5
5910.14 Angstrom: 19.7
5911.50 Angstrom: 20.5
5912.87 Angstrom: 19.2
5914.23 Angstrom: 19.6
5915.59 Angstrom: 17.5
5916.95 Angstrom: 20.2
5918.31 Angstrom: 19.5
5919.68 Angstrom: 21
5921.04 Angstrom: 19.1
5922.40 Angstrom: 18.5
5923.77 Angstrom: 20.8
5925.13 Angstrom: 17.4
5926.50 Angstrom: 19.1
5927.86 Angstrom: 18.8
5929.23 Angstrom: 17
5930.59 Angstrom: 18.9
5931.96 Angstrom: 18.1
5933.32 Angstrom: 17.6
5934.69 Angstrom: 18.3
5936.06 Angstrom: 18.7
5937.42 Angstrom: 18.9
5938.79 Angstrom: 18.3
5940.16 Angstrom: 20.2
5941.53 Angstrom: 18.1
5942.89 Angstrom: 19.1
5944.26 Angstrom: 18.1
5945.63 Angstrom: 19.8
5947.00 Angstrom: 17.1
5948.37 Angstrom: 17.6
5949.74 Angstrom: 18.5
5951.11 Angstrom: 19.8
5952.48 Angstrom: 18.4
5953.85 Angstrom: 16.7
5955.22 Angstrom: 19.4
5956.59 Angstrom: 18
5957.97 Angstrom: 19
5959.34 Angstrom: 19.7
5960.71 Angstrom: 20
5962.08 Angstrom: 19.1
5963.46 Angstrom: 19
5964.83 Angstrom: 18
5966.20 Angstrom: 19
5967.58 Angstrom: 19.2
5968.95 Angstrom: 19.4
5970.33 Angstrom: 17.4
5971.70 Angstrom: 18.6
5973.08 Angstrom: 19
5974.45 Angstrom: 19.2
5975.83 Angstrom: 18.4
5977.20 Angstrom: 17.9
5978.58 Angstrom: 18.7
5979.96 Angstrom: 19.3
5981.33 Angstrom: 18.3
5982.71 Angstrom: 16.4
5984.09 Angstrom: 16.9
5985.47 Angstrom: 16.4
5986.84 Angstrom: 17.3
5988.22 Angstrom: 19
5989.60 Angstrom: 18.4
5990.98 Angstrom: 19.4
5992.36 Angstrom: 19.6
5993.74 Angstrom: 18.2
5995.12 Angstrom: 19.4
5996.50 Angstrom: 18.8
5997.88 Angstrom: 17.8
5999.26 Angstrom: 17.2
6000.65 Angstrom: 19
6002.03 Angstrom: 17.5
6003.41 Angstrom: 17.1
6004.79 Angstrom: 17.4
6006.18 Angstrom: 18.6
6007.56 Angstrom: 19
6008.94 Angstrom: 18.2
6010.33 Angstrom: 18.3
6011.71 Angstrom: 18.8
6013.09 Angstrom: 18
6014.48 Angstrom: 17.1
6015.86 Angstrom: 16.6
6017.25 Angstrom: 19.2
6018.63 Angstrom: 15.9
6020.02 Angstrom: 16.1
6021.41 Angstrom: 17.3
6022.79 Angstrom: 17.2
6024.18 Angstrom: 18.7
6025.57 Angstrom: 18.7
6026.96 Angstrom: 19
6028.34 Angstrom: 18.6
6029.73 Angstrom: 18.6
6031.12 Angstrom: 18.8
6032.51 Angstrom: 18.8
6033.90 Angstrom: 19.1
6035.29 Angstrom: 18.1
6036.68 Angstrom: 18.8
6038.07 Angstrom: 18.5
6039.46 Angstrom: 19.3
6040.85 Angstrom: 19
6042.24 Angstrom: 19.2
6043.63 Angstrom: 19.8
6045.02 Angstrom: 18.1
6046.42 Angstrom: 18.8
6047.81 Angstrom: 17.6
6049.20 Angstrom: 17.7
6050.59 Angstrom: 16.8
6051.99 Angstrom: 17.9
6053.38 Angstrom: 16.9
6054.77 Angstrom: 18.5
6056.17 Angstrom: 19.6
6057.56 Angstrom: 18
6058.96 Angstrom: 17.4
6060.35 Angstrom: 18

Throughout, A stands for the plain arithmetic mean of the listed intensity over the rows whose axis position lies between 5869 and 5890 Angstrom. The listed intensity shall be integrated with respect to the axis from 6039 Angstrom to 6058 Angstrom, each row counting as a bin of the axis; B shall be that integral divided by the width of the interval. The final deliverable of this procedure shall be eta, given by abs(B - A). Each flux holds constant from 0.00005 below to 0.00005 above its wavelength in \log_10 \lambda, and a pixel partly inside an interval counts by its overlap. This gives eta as 0.5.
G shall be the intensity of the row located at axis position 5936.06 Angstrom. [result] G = 18.7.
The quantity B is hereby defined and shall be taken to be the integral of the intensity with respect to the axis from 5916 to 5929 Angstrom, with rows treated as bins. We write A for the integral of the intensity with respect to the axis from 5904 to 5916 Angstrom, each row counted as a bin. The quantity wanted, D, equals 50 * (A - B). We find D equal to -1021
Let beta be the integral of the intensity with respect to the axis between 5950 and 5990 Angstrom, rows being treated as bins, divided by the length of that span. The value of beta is 18.5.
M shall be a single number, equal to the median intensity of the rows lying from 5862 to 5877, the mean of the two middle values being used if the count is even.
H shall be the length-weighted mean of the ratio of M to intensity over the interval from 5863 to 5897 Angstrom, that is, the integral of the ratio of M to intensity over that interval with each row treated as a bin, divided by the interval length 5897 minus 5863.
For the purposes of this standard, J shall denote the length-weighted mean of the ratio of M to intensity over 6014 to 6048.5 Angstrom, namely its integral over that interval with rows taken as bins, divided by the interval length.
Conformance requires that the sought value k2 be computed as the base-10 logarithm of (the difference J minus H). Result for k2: -1.6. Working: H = 1.04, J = 1.07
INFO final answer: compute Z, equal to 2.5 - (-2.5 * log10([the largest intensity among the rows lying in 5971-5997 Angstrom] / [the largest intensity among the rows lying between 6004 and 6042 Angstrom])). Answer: 2.52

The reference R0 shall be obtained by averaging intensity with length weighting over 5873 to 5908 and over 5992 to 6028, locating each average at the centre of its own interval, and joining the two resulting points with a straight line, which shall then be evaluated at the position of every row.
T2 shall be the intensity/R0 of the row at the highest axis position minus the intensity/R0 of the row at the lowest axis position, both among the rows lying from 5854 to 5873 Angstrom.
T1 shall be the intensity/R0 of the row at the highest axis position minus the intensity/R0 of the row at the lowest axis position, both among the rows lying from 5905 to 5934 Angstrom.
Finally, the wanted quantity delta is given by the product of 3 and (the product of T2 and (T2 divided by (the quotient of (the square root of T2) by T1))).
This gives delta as -0.003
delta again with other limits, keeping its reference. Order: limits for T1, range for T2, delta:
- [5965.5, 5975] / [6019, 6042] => 0.003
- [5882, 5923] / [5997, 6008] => -0.002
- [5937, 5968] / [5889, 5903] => 0.009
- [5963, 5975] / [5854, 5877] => 0.001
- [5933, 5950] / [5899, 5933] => 0.001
